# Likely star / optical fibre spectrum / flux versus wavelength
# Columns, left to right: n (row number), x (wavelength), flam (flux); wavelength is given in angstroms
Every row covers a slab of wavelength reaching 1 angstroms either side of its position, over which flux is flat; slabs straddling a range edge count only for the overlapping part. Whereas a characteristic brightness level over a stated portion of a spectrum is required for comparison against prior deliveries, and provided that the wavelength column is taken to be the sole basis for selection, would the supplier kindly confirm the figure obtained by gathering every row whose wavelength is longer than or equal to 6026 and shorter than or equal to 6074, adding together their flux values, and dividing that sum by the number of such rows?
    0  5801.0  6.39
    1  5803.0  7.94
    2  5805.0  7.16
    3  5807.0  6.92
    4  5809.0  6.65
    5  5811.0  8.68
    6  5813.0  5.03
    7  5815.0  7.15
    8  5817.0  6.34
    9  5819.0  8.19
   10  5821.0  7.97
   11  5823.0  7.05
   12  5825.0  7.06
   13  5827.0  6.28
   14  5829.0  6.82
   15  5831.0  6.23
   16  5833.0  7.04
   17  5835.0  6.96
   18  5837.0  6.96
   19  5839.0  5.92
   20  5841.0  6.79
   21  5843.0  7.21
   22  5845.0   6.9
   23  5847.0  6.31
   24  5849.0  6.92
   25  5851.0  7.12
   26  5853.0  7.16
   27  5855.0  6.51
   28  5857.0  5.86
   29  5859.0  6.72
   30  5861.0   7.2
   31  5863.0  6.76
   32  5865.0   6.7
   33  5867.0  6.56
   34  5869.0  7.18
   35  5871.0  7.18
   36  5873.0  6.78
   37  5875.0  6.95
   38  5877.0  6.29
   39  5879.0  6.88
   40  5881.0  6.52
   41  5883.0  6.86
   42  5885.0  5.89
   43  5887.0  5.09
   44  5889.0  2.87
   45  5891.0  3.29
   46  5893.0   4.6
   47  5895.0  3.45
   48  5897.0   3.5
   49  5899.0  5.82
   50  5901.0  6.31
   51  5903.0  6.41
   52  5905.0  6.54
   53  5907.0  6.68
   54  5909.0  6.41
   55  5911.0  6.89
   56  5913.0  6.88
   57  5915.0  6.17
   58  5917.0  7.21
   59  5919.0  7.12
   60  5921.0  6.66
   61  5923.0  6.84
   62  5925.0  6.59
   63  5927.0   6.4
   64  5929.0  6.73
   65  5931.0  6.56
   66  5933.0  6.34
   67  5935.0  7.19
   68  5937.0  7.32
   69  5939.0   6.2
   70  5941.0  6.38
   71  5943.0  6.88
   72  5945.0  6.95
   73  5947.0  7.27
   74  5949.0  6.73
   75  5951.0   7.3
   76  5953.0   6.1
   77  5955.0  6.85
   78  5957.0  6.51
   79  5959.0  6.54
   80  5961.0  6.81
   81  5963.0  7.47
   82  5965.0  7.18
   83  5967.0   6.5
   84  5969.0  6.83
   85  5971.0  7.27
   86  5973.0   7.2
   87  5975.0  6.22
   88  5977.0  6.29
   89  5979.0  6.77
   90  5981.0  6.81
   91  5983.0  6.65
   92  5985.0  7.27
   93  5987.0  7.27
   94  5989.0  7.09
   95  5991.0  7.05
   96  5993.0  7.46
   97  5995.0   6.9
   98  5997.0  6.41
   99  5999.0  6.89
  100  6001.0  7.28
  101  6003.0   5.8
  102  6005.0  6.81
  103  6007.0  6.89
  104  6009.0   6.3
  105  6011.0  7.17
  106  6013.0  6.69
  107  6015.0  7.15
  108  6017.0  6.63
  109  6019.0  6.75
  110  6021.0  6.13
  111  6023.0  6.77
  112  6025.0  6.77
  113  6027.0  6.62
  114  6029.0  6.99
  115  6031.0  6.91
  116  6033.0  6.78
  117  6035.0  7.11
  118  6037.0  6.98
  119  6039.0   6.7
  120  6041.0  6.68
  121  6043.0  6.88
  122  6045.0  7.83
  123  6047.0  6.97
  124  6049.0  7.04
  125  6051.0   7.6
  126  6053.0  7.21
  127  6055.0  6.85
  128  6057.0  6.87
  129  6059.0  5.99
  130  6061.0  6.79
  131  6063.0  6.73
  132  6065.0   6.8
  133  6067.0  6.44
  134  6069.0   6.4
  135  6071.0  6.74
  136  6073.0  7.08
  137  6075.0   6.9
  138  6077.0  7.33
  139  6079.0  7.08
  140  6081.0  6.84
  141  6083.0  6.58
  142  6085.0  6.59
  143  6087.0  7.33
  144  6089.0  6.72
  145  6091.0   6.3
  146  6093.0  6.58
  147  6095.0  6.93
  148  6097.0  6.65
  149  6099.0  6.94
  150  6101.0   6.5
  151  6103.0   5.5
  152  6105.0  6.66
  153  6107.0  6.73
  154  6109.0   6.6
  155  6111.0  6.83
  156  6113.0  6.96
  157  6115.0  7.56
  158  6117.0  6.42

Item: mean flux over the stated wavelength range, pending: 6.87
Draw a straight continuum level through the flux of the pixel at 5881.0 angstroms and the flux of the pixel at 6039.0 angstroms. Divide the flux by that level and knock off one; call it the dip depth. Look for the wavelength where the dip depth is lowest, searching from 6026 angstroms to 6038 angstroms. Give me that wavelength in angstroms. 6027.0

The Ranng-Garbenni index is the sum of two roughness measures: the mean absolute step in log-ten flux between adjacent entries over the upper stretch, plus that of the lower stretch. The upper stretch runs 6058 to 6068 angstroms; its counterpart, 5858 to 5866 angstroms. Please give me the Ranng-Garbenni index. 0.042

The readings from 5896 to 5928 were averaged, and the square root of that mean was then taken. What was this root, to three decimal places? 2.530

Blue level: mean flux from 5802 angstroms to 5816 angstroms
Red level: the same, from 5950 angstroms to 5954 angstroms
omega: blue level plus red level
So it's 13.78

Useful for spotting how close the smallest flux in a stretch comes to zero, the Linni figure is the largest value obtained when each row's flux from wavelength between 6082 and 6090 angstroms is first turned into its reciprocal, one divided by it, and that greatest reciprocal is 0.152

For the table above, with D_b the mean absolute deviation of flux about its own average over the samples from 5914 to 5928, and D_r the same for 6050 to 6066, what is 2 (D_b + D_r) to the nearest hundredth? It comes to 1.15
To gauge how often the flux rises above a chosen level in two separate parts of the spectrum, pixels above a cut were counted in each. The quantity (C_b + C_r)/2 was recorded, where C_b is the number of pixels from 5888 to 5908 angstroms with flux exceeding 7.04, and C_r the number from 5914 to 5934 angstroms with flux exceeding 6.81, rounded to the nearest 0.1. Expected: 1.5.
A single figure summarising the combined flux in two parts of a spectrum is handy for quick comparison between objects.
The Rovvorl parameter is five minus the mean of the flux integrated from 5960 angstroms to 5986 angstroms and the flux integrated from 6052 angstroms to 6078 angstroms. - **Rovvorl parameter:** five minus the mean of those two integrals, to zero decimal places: -172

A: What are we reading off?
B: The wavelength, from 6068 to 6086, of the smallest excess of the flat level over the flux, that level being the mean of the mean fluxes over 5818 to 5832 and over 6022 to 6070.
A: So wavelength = 6077.0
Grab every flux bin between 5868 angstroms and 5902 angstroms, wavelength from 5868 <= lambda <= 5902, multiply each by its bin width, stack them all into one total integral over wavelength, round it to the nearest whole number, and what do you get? 191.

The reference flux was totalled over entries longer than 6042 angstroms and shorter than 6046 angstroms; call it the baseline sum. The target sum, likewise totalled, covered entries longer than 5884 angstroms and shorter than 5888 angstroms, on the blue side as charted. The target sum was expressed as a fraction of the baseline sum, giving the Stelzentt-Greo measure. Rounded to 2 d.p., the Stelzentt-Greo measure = 0.75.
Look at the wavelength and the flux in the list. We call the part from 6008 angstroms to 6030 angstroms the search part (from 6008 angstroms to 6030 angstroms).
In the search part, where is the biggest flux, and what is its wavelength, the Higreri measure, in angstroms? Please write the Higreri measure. 6011.0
